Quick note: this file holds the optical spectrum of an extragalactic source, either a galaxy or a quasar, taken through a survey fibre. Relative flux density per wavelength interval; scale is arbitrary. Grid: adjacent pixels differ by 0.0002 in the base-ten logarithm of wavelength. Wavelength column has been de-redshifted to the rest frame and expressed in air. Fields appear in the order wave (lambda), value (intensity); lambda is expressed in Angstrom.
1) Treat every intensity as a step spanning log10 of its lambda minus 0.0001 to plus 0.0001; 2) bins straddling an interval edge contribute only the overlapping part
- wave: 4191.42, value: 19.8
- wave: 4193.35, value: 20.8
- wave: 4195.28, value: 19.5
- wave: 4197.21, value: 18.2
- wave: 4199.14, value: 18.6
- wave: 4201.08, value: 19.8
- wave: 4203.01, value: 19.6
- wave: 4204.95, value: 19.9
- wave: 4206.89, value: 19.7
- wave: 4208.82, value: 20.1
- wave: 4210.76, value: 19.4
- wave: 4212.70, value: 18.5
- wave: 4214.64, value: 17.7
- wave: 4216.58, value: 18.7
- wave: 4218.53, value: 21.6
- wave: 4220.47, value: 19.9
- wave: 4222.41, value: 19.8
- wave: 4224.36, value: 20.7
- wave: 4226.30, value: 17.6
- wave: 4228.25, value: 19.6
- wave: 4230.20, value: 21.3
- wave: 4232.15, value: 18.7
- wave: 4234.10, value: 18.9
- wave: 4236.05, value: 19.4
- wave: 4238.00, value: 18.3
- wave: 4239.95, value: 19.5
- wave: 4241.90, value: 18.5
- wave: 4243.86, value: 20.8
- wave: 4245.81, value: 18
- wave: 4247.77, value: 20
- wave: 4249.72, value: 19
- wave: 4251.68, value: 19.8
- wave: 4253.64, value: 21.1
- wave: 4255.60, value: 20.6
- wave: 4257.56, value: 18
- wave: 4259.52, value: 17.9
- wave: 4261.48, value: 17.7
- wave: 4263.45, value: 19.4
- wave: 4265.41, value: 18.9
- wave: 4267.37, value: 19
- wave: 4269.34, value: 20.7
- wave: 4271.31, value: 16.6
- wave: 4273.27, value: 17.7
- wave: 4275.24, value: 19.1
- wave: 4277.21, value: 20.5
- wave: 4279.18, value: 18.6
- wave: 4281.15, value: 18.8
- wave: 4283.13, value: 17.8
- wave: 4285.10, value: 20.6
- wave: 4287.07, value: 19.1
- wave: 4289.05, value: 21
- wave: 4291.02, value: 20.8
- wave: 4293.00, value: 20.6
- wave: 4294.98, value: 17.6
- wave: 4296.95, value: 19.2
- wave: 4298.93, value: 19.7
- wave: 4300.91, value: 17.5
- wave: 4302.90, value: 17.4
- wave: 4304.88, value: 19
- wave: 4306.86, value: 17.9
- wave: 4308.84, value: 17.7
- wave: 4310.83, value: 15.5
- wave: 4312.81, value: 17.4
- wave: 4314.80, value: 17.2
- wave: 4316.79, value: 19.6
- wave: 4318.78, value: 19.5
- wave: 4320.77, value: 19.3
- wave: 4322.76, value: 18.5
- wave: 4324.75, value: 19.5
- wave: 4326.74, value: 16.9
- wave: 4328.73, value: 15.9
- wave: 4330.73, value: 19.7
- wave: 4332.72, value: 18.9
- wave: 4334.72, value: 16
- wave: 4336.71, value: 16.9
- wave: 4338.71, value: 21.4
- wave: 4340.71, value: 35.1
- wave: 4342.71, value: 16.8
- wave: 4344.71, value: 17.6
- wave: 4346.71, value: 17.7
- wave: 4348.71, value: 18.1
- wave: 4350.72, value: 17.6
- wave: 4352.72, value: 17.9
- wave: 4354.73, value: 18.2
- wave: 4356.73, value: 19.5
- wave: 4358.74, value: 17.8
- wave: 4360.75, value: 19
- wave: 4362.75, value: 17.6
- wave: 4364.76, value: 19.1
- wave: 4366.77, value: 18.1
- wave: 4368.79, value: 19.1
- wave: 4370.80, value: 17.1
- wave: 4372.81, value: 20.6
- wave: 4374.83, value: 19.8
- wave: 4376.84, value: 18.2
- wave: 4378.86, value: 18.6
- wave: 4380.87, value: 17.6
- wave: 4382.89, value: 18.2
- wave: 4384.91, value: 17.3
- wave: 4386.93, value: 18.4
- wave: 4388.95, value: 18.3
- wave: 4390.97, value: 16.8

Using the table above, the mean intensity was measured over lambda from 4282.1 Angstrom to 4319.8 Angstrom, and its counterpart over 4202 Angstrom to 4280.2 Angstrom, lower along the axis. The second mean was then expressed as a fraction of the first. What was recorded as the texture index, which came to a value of 1.03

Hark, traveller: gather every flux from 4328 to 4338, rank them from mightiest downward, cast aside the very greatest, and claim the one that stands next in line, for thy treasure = 18.9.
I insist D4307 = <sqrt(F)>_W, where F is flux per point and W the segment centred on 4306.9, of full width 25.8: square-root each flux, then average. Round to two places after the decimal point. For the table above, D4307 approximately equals 4.25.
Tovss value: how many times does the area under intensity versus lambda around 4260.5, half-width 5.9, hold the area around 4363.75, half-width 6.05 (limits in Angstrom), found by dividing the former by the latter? 0.99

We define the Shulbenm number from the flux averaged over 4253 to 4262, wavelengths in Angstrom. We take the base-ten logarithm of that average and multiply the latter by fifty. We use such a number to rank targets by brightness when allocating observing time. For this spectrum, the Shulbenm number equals 64.0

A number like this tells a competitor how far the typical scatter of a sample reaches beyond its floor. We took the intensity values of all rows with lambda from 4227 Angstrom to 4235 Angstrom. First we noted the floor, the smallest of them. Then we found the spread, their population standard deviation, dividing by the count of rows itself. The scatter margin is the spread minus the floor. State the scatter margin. -17.7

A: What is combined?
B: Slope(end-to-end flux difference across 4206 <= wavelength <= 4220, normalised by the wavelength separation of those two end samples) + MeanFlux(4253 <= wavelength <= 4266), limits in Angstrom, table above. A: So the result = 19.2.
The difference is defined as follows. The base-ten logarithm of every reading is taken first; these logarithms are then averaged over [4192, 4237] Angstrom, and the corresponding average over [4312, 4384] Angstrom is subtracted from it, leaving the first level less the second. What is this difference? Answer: 0.019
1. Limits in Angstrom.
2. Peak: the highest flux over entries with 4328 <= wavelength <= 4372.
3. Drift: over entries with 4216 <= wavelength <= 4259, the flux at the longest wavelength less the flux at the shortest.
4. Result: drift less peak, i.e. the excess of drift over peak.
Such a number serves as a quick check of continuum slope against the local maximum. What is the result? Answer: -36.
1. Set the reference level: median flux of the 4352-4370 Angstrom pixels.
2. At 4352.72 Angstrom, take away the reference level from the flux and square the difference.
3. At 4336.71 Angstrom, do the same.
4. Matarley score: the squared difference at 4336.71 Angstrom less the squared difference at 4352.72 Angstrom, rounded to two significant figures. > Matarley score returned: 1.6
